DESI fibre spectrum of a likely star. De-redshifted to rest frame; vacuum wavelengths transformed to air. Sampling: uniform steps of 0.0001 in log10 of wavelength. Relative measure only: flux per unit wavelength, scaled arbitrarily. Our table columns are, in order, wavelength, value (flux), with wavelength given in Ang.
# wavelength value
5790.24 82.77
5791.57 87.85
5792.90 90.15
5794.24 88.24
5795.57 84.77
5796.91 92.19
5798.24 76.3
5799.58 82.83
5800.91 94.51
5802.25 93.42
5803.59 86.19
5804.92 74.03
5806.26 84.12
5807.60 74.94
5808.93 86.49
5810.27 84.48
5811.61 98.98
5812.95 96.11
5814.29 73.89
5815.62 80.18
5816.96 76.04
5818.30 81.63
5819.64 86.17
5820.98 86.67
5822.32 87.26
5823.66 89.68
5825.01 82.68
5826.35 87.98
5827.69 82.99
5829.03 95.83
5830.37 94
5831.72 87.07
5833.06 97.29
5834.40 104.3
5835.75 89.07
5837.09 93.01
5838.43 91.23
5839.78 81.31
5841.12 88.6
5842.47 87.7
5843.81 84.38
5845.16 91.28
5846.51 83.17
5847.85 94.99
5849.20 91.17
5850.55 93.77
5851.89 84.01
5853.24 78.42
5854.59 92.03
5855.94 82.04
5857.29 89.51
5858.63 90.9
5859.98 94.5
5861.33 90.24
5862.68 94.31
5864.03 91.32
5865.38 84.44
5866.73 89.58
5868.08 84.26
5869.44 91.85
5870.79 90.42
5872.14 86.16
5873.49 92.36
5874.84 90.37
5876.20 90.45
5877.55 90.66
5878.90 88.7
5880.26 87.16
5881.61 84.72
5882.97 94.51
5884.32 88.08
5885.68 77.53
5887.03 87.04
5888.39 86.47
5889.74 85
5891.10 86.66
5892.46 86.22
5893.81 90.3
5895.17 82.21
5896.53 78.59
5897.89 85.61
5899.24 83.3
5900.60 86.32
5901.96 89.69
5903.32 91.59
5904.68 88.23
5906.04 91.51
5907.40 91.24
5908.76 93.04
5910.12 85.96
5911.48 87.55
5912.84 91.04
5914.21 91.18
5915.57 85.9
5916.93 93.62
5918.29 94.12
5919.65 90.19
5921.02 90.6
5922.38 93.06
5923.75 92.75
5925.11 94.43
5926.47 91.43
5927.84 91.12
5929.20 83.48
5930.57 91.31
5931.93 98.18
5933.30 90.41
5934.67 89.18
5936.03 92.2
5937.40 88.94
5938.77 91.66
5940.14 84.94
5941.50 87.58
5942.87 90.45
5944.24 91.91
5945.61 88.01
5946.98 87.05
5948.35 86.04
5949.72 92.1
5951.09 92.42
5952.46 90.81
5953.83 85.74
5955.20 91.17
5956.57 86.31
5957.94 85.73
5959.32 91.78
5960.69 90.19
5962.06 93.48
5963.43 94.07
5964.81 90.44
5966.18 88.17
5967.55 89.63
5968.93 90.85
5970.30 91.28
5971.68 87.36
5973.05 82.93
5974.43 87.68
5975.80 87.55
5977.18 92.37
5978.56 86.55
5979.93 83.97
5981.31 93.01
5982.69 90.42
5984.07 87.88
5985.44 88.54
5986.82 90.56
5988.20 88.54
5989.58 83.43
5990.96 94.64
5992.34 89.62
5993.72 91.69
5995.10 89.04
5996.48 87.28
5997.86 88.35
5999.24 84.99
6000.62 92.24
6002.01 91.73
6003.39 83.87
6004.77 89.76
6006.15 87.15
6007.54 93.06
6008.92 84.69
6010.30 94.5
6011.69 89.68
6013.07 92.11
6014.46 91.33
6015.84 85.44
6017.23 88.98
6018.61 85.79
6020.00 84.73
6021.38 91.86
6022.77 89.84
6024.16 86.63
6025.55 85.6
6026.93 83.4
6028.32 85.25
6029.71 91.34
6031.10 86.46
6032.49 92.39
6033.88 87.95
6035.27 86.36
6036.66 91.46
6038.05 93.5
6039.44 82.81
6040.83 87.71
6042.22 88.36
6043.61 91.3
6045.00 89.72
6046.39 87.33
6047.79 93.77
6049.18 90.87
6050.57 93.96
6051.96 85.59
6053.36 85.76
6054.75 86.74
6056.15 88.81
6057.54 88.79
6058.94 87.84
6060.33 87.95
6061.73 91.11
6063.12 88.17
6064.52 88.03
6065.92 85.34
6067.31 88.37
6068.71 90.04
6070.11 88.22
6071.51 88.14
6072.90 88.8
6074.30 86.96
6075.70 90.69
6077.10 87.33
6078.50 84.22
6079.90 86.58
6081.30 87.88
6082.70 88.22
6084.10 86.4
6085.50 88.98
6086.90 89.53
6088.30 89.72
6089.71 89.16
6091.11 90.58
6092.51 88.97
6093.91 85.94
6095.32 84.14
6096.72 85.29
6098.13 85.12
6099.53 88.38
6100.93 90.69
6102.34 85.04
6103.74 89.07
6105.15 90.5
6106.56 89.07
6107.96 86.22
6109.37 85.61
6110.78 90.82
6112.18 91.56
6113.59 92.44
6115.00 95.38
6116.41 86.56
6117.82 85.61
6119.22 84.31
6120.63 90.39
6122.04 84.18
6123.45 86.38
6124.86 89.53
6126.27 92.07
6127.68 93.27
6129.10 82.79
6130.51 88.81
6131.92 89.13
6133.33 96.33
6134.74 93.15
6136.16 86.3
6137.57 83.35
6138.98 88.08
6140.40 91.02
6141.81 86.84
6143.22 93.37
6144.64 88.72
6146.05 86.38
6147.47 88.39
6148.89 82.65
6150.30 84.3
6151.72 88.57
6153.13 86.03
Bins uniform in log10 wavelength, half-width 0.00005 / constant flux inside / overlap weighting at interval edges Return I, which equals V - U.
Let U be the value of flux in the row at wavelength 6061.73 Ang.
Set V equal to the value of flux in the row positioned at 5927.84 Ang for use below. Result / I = 0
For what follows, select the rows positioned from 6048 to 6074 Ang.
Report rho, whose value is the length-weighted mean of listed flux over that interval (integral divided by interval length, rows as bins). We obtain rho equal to 88.6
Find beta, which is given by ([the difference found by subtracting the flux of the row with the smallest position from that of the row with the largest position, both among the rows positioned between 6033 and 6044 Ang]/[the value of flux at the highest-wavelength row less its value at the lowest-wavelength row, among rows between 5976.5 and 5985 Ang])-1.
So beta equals -1.7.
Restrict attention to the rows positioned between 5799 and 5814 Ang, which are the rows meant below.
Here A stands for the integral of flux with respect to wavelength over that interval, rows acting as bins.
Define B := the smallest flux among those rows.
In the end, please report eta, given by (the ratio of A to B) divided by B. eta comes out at 0.24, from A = 1299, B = 74.03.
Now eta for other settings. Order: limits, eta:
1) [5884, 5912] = 0.40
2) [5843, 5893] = 0.73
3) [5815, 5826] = 0.16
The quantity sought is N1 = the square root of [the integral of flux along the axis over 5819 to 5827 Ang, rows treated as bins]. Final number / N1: 26.3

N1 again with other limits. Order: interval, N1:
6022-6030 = 26.3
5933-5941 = 26.8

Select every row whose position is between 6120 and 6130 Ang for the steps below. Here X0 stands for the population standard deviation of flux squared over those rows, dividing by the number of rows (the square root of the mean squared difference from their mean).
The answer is 651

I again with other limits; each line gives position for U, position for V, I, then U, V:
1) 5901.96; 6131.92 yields -1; 89.69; 89.13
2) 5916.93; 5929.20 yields -10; 93.62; 83.48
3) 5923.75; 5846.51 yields -10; 92.75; 83.17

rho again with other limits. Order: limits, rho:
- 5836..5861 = 88.5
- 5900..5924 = 90.4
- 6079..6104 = 87.7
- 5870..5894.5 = 88.0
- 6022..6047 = 88.2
